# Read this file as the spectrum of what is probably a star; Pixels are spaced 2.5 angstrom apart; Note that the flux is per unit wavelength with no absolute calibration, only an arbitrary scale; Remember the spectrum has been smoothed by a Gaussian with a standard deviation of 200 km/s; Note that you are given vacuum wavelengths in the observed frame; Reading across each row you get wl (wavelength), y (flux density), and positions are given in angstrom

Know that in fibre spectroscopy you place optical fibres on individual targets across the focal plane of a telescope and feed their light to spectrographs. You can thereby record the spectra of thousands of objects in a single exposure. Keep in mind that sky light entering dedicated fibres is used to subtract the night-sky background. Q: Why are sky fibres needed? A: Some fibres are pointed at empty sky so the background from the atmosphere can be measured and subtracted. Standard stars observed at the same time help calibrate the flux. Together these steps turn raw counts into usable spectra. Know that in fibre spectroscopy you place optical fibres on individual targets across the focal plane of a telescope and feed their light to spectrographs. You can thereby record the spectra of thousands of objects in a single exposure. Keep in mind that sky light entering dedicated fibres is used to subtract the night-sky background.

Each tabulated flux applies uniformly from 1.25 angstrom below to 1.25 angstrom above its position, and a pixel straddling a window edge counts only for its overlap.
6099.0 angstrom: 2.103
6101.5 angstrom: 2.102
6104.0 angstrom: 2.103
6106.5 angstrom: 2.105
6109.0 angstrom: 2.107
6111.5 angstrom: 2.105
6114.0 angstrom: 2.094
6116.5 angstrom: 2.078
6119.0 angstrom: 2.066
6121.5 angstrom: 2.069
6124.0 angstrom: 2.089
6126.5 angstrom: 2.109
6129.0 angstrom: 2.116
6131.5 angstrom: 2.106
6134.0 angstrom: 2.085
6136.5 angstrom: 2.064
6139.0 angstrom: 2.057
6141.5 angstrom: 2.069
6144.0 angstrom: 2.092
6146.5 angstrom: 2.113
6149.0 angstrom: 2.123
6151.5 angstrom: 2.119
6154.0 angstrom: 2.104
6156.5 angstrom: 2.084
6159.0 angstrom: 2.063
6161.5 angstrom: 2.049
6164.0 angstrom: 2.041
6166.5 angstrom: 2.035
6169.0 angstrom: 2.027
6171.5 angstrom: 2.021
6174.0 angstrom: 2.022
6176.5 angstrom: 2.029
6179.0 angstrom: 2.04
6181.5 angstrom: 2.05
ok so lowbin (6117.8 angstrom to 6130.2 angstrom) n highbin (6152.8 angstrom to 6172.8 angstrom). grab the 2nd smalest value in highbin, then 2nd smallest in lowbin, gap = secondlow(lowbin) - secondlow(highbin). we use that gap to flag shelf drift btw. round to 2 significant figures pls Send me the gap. 0.042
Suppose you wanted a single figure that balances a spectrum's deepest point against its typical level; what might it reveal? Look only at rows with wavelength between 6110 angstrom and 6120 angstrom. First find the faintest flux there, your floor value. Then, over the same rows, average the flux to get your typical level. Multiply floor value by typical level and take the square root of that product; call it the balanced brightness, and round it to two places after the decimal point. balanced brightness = 2.08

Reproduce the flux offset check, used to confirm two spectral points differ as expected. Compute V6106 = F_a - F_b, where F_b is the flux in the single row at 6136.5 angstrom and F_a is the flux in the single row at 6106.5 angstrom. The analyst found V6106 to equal 0.04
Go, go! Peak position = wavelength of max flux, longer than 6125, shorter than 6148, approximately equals 6129.0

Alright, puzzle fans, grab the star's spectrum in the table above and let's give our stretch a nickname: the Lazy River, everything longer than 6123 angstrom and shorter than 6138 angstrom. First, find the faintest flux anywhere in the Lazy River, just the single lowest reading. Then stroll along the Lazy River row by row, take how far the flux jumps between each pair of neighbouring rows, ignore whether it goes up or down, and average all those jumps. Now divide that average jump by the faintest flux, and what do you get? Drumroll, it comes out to 0.0077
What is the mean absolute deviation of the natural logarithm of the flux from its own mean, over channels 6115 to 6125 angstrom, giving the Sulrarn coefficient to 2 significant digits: 0.0039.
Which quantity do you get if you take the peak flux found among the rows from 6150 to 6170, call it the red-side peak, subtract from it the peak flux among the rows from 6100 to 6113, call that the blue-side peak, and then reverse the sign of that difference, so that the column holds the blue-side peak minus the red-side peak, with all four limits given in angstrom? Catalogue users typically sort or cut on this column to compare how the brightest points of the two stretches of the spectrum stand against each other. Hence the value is -0.012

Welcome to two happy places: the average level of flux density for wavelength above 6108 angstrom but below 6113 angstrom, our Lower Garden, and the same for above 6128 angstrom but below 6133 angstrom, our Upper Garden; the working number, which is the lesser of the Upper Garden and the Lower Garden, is 2.11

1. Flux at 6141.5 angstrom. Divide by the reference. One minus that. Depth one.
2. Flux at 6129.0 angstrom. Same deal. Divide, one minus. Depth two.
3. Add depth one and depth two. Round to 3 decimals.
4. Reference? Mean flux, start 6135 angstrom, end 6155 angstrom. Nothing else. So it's 0.000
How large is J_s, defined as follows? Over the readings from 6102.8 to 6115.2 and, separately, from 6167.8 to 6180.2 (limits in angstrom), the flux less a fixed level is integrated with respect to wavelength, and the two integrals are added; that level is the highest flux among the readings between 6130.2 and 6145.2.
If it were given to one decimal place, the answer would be -1.0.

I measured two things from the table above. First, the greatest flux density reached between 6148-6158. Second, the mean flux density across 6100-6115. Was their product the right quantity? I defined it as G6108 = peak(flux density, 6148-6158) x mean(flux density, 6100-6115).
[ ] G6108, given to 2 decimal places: 4.46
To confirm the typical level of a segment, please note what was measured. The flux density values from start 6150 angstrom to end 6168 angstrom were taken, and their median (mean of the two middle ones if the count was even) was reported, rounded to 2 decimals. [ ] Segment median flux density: 2.06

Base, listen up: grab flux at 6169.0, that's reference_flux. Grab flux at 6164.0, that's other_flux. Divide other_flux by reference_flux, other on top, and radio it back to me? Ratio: 1.01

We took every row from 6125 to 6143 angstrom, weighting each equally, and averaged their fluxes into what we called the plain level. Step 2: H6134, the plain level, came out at 2.087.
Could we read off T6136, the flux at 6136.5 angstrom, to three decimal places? 2.064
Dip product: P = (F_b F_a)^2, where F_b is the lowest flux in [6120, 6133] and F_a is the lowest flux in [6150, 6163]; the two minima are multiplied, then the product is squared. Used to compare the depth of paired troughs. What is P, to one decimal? 18.0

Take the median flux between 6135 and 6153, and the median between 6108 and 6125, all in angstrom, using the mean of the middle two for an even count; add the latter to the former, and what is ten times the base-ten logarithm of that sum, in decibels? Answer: 6.21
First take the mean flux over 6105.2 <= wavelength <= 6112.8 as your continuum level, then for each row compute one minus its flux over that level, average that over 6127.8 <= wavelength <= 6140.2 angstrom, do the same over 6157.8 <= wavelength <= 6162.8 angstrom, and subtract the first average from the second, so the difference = 0.014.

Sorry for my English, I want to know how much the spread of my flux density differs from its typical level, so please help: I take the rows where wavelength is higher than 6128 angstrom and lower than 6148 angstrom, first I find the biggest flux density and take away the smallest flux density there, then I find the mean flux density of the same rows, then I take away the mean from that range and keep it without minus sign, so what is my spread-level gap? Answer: 2.029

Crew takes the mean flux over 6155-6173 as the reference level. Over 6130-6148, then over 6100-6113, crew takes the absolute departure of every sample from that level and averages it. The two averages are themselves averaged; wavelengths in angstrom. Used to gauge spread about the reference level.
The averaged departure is 0.048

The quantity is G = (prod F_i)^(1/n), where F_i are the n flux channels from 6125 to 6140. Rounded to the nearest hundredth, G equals 2.09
